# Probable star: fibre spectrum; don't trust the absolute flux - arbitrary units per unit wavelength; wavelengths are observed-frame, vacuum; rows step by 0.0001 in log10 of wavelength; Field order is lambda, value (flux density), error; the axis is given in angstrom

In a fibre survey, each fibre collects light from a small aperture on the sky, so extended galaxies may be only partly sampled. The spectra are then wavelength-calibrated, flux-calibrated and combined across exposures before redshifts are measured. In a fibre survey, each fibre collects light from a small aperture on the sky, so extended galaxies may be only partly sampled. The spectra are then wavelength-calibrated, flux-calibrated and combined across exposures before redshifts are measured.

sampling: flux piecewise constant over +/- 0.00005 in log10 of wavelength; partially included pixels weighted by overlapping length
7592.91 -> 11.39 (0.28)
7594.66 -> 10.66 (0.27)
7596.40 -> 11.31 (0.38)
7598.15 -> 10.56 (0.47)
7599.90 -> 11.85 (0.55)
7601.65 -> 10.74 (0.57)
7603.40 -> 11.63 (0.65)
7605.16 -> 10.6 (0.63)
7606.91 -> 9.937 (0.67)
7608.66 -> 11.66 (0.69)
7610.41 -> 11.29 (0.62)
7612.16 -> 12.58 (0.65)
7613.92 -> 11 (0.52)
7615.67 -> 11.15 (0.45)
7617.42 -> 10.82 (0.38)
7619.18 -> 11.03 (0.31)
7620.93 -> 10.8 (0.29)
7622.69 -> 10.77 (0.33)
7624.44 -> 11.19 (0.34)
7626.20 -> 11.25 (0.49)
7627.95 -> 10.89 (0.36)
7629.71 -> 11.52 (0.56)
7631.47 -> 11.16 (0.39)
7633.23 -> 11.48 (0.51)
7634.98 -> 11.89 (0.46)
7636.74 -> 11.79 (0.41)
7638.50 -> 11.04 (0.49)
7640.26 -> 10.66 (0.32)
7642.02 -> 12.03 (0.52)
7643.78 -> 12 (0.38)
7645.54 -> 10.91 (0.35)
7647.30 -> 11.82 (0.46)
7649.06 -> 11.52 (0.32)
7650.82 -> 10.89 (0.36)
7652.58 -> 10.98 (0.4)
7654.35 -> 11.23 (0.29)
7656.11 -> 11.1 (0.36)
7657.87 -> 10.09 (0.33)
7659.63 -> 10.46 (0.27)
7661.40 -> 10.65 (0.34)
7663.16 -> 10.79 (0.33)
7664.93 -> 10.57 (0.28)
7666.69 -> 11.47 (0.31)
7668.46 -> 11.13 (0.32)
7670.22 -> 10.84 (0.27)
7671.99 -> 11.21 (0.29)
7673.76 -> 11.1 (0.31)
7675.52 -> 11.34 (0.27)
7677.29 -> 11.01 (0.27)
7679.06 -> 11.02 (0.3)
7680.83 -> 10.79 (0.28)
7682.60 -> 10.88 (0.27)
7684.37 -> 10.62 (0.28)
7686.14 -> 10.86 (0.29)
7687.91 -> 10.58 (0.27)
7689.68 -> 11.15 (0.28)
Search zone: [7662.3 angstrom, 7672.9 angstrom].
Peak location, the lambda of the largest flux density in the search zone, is 7666.69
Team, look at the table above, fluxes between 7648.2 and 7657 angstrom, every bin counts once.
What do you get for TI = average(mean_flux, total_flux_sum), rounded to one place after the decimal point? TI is 33.4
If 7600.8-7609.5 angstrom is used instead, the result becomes 32.7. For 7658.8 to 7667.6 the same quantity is 32.4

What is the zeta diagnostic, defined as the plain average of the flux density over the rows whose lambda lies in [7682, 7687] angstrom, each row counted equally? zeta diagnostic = 10.8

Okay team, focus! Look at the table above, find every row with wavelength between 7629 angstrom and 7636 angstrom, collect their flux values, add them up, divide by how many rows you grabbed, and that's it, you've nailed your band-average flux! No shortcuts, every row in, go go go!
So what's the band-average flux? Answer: 11.5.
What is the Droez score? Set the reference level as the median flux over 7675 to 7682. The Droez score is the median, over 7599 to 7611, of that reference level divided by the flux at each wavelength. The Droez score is 0.98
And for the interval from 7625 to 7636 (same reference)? 0.97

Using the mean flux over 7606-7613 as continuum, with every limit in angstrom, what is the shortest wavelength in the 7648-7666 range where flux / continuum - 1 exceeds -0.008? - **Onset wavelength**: 7649.06 angstrom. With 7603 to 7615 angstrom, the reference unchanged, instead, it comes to 7603.40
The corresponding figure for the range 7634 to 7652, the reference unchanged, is 7634.98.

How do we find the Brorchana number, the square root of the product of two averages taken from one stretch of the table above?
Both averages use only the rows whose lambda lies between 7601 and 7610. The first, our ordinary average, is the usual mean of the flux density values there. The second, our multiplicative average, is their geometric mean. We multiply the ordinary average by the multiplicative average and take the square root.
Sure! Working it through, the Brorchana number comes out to 10.9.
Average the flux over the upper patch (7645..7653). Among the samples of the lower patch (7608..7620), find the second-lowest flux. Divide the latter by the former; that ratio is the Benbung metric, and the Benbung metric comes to 0.98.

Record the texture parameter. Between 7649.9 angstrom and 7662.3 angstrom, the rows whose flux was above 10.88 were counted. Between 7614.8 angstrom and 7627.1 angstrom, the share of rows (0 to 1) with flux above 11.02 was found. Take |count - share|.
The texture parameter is 3.4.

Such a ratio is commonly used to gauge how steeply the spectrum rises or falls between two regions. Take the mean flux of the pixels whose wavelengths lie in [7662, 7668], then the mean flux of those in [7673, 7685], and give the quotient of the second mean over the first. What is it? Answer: 1.00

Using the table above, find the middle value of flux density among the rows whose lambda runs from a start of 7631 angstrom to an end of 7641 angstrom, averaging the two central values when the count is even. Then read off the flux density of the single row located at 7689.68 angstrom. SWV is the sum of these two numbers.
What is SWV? 22.5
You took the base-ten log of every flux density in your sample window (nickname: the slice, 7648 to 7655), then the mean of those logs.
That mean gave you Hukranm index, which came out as 1.05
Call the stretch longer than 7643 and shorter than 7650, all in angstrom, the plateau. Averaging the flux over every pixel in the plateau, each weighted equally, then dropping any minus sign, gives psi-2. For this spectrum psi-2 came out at 11.6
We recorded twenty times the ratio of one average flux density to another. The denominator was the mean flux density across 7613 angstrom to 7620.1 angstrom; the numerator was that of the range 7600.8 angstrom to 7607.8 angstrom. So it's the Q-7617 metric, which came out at 19.5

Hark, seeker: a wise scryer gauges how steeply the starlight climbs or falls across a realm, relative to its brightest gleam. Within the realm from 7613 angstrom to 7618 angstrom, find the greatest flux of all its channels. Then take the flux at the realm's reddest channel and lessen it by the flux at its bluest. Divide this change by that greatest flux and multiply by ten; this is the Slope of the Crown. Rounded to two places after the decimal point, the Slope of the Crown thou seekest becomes -0.16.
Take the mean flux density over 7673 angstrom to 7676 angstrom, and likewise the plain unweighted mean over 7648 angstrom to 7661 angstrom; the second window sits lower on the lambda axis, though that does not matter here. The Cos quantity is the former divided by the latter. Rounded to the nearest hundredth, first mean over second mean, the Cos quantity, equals 1.03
